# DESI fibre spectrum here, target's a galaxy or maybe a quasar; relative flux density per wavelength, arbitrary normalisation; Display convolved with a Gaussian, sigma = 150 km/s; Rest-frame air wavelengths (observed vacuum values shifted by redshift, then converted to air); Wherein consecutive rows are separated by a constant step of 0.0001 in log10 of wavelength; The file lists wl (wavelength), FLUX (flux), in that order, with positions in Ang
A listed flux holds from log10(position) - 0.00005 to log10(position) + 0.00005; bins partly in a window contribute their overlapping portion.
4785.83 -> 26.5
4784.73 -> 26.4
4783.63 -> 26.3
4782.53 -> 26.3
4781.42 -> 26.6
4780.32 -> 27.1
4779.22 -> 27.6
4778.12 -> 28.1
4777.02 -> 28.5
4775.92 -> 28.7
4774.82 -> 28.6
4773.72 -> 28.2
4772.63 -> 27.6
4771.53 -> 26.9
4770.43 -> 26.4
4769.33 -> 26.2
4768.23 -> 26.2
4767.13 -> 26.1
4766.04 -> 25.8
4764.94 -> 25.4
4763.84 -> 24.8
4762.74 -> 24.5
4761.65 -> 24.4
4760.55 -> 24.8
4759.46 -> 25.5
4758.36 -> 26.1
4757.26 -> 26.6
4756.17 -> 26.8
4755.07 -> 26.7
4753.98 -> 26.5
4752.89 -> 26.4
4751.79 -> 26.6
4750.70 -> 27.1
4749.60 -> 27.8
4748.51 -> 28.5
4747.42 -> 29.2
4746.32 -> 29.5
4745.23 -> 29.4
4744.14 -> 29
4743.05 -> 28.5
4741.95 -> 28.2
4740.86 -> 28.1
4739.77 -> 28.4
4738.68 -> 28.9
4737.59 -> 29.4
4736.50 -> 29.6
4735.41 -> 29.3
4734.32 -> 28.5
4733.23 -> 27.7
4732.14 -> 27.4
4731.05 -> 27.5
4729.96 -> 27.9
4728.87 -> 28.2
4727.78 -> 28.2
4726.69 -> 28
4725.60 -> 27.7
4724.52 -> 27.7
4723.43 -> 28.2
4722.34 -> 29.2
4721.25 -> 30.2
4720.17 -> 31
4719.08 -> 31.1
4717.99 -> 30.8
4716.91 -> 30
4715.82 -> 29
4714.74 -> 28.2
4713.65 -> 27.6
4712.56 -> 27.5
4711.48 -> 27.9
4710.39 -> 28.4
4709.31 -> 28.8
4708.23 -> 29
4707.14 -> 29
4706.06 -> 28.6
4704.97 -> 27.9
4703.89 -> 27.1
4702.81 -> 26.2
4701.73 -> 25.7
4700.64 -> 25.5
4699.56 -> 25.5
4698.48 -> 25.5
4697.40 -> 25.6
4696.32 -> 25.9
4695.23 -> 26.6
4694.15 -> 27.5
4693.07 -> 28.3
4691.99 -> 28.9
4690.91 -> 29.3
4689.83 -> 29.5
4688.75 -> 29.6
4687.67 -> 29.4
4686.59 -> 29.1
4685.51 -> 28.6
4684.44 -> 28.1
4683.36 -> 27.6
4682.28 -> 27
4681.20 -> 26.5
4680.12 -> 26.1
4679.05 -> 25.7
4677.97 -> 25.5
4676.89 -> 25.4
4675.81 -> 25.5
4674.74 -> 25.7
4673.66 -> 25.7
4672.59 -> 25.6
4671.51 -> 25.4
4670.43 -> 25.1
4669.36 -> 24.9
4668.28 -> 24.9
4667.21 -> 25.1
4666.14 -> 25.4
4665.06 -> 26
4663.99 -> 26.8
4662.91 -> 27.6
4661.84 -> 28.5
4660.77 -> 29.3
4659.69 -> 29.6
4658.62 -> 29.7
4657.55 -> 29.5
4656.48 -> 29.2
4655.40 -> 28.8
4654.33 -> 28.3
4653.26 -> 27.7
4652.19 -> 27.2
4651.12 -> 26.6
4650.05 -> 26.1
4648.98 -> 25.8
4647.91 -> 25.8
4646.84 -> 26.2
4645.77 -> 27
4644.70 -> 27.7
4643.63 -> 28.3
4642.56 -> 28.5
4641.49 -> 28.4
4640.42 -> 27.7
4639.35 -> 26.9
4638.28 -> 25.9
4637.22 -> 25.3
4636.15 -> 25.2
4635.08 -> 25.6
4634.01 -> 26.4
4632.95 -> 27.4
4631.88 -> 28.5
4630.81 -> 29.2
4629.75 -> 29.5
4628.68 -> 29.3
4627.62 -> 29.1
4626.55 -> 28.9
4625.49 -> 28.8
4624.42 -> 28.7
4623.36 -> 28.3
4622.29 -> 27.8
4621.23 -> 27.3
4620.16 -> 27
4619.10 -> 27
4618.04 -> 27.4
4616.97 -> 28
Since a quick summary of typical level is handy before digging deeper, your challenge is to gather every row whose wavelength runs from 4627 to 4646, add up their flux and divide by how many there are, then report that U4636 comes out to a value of 27.6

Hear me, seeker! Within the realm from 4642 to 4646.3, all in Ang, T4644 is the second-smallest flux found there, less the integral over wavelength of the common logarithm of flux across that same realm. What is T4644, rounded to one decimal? 21.5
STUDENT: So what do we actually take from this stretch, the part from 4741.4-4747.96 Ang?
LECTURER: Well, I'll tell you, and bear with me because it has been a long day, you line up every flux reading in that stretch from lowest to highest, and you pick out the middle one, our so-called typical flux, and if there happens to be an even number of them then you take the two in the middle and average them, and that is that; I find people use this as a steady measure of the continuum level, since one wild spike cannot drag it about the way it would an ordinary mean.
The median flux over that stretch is 29.1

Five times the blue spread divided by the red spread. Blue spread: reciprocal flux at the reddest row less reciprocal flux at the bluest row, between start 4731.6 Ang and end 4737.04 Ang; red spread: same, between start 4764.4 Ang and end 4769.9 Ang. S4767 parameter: 11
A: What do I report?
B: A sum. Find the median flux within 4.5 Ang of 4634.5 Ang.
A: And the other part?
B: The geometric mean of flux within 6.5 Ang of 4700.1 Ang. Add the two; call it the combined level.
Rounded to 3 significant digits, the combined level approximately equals 52.6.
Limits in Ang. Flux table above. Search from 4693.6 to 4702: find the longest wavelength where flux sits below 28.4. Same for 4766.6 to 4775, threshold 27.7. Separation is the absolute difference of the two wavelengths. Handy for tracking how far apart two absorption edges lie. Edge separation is 70.9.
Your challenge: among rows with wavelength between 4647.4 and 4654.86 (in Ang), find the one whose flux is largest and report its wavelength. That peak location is 4654.33 Ang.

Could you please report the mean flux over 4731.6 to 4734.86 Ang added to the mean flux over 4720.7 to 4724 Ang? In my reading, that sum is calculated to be 57.1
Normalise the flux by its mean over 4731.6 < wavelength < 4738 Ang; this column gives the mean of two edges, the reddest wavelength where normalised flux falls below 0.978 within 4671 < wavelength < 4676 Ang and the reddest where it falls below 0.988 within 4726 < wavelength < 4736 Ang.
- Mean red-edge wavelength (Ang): 4704.5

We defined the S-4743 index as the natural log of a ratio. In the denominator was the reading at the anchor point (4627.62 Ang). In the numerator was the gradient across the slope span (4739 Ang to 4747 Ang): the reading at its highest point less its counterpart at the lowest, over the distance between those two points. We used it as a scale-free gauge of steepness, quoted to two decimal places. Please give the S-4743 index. -5.15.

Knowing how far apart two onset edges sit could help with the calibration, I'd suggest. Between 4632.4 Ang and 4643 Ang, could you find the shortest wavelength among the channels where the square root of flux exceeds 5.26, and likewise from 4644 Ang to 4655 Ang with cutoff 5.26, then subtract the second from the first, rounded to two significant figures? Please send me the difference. -4.3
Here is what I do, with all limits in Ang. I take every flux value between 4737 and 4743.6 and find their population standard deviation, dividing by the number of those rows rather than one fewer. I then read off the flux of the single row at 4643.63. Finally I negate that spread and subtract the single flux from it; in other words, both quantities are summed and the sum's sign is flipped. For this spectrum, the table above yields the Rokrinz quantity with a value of -29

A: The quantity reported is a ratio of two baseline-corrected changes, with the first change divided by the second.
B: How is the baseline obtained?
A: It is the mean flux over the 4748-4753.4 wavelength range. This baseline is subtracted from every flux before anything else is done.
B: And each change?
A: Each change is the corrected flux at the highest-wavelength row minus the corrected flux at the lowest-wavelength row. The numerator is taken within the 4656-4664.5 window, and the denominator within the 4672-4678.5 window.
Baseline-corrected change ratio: 24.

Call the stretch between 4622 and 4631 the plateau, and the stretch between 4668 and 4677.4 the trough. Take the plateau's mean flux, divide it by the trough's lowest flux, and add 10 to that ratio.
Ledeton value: 11.2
